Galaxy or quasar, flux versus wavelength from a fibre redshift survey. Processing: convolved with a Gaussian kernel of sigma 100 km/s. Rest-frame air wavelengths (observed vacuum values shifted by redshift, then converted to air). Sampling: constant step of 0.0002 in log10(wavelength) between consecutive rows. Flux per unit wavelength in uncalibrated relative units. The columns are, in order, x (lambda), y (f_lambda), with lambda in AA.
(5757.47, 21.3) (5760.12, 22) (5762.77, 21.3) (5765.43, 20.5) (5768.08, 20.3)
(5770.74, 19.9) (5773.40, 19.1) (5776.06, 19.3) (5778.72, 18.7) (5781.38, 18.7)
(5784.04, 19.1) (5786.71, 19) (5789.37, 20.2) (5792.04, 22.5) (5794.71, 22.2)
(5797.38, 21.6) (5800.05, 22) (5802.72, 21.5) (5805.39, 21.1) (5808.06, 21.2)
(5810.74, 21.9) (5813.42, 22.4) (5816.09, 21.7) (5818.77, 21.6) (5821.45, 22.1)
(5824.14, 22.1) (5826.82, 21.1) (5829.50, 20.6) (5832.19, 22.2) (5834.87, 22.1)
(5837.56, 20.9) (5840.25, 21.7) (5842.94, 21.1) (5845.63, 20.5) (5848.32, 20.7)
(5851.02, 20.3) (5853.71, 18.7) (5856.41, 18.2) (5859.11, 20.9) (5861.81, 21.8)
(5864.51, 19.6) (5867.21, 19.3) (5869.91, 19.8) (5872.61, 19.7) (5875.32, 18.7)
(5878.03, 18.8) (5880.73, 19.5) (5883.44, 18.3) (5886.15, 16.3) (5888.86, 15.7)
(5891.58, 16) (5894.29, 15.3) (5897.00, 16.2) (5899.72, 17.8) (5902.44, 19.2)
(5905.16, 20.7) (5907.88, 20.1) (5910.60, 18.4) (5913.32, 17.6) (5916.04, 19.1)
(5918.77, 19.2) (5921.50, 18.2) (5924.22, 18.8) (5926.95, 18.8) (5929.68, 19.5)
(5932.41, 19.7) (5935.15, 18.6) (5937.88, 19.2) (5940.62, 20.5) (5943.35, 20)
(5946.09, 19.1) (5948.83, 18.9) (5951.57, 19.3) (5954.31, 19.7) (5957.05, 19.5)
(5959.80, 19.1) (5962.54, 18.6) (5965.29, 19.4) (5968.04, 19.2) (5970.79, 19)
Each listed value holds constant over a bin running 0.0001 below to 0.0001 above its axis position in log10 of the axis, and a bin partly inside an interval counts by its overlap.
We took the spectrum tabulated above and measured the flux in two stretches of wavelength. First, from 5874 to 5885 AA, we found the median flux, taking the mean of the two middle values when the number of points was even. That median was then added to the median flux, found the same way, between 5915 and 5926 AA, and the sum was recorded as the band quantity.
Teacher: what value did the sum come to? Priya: 37.7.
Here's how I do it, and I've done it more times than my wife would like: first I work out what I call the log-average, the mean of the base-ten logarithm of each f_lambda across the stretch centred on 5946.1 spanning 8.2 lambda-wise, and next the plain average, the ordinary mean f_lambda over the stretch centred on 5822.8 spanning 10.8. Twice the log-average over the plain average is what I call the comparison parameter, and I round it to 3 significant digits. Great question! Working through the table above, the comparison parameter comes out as 0.118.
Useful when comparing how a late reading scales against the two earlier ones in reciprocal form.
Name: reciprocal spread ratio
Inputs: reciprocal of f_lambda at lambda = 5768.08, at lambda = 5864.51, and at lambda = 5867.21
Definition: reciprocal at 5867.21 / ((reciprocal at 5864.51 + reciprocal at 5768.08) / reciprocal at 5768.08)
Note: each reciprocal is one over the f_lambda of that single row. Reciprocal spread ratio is 0.0255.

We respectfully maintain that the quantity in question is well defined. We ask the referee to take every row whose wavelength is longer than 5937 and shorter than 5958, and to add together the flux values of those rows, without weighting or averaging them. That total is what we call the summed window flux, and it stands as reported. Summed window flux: 156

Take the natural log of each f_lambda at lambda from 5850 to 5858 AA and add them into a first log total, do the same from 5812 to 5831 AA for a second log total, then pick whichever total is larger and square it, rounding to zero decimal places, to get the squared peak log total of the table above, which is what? 463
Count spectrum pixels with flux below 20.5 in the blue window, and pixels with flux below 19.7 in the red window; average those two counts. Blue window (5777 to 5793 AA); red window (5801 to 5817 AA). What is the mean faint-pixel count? 2.50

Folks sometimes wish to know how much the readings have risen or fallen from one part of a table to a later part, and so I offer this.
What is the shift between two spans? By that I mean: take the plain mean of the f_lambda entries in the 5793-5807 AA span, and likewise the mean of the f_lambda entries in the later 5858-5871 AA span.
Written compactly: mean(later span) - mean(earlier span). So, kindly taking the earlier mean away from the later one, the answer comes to -1.4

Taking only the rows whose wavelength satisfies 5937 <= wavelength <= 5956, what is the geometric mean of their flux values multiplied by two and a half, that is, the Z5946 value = 48.8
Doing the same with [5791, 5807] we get 54.5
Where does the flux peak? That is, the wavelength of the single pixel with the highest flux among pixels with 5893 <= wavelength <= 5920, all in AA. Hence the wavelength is 5905.16 AA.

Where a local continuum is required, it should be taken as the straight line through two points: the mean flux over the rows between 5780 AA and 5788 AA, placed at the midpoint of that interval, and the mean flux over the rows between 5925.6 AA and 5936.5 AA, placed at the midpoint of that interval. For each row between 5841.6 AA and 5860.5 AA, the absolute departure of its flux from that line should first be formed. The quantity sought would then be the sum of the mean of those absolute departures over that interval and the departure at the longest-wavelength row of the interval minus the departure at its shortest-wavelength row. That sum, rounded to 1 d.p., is 1.1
